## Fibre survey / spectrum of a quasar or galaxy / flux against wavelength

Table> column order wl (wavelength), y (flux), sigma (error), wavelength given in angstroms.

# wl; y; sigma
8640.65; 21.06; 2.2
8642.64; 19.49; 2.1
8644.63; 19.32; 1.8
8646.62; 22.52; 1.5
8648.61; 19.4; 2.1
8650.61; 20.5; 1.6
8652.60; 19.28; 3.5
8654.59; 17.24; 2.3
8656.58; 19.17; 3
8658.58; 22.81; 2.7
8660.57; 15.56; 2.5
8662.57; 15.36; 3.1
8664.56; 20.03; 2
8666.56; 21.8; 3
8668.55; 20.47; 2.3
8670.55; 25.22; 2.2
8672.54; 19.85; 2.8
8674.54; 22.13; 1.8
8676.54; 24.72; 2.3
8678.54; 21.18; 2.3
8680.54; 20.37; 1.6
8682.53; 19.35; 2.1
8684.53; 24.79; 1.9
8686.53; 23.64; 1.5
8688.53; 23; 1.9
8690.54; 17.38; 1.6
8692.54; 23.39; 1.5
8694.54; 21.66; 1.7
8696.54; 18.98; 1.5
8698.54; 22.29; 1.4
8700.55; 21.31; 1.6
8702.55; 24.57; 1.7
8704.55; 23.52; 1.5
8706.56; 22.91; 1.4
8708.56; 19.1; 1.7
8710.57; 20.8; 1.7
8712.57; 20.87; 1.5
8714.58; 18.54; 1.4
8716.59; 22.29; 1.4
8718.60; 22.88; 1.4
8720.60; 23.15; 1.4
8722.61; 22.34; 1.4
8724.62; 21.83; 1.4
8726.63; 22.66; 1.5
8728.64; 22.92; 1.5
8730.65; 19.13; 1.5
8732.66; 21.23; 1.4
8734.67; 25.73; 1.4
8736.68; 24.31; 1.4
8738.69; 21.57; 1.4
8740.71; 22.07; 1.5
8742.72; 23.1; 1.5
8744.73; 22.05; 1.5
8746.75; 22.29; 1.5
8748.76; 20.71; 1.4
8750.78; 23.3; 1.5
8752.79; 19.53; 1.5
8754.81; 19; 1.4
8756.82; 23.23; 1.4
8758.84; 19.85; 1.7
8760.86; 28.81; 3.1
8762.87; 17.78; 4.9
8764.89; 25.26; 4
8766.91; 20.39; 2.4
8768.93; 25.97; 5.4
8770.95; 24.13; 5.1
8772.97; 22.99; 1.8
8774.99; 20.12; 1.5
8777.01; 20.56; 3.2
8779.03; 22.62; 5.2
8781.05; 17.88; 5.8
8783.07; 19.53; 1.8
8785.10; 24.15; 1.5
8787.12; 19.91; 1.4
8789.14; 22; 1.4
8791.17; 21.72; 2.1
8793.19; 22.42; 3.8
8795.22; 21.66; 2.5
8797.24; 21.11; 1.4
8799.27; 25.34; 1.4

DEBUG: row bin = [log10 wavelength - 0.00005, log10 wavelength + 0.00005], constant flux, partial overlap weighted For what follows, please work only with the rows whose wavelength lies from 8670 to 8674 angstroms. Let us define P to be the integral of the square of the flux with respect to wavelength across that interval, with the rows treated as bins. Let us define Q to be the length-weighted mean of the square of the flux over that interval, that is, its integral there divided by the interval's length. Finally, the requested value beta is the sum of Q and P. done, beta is 2495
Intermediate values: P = 1996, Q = 499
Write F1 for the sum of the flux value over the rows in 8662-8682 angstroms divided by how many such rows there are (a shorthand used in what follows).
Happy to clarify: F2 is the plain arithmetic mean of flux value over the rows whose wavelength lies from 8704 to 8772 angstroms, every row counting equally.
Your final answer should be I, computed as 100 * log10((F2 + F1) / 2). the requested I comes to 133.5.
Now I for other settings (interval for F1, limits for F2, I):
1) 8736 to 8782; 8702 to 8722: 134.2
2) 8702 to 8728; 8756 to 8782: 134.5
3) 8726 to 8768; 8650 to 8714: 133.4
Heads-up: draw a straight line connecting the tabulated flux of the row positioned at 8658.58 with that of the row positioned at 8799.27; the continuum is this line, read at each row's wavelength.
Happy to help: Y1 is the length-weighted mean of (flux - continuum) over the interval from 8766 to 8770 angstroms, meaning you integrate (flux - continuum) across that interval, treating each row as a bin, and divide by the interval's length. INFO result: -1.5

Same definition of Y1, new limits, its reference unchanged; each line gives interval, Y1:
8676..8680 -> -0.7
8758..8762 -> -0.3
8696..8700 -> -2.6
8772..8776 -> -3.3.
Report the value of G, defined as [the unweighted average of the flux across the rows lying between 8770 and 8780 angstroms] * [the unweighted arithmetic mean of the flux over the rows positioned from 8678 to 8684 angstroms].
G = 448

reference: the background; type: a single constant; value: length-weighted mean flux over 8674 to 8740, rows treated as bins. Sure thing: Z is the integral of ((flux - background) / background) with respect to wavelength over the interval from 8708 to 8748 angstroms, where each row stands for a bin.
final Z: 0.03 angstroms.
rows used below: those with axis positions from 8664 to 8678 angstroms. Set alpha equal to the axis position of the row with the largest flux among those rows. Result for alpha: 8670.55 angstroms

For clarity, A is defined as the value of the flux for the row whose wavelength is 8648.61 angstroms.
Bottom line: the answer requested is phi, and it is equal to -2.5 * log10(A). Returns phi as -3.22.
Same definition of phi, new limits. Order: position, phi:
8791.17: -3.34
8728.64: -3.40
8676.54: -3.48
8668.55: -3.28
